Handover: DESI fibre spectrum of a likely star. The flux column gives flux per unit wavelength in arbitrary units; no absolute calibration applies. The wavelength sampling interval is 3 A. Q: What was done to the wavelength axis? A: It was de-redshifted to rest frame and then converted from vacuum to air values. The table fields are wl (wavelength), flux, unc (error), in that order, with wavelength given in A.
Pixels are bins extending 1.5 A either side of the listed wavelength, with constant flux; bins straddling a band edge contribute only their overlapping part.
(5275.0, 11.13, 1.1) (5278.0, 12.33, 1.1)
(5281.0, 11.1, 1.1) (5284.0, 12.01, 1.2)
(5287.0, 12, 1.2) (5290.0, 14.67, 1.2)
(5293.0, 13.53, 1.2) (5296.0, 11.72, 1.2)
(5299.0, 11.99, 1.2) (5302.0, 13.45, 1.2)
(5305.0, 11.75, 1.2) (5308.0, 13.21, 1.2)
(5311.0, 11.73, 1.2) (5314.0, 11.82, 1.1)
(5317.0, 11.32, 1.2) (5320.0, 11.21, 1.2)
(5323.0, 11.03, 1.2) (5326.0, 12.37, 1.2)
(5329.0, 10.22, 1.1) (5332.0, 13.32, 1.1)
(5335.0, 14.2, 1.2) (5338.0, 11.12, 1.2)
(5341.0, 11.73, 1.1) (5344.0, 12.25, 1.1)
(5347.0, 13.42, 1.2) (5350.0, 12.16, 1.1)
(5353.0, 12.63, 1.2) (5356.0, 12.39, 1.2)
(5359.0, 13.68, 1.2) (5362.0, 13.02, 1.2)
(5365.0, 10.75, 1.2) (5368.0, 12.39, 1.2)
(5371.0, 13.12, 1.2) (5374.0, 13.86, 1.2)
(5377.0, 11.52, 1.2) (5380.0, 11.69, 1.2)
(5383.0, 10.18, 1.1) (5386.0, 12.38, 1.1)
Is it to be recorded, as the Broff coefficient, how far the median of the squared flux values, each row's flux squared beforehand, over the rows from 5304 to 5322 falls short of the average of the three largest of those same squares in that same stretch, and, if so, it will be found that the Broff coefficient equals 13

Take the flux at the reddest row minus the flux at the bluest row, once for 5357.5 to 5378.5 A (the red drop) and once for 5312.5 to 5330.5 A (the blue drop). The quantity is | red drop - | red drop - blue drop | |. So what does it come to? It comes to 2.7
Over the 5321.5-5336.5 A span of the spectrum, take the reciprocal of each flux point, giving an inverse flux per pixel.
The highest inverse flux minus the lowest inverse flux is 0.027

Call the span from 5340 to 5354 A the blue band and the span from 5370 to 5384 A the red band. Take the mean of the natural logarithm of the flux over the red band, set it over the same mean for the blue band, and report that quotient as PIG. 0.99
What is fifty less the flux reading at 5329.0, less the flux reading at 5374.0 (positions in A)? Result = 25.9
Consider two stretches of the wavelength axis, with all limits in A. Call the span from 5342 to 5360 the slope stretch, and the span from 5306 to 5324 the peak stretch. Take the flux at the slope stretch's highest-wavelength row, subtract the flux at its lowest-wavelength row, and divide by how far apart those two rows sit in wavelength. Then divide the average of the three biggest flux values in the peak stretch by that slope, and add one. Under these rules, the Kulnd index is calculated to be 130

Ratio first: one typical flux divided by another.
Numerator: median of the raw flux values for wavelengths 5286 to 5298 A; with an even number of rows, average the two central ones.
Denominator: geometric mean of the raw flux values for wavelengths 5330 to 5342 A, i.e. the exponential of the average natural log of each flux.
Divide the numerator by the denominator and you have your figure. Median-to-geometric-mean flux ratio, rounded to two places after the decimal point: 1.02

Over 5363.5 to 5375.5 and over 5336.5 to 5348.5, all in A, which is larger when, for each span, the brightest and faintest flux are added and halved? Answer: 12.3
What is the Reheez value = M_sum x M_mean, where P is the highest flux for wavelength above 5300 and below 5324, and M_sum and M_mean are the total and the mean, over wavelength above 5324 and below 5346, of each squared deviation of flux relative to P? 69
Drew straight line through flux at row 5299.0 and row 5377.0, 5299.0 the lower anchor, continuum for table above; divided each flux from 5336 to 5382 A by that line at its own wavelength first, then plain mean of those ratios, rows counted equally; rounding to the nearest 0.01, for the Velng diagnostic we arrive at 1.06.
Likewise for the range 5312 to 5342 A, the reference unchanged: 1.00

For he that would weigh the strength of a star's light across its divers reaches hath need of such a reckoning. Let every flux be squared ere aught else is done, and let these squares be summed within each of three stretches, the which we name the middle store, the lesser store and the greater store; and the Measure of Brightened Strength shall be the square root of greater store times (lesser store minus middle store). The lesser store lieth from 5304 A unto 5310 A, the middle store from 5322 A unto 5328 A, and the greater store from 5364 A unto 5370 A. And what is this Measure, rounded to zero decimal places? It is 101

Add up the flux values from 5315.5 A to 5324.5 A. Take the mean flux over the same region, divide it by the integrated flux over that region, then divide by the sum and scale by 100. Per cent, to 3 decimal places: 0.331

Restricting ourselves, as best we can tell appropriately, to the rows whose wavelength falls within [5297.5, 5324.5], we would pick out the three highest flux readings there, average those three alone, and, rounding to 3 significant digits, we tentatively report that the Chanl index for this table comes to 12.9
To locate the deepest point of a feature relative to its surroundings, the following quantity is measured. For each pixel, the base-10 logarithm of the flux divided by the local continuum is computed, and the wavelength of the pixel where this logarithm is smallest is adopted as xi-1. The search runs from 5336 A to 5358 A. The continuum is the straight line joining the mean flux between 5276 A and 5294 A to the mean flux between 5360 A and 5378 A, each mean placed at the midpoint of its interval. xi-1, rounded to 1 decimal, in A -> 5338.0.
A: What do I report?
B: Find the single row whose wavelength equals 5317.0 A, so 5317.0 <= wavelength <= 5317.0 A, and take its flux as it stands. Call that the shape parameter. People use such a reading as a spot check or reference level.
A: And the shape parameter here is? 11.32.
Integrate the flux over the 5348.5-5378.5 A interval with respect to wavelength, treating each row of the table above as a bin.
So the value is 377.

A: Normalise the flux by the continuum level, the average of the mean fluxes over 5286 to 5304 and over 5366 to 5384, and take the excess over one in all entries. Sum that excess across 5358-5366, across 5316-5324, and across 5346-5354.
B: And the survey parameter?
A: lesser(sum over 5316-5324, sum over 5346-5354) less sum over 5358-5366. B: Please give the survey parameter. -0.31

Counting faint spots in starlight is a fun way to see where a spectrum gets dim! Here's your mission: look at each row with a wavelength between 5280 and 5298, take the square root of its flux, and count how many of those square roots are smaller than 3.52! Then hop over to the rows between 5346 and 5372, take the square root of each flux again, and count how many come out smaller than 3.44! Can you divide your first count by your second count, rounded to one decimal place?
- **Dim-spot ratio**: 4.0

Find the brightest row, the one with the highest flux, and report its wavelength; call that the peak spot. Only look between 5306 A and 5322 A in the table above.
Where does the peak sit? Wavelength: 5308.0 A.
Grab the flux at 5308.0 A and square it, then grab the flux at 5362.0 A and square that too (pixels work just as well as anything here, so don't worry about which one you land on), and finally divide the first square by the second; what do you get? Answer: 1.0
